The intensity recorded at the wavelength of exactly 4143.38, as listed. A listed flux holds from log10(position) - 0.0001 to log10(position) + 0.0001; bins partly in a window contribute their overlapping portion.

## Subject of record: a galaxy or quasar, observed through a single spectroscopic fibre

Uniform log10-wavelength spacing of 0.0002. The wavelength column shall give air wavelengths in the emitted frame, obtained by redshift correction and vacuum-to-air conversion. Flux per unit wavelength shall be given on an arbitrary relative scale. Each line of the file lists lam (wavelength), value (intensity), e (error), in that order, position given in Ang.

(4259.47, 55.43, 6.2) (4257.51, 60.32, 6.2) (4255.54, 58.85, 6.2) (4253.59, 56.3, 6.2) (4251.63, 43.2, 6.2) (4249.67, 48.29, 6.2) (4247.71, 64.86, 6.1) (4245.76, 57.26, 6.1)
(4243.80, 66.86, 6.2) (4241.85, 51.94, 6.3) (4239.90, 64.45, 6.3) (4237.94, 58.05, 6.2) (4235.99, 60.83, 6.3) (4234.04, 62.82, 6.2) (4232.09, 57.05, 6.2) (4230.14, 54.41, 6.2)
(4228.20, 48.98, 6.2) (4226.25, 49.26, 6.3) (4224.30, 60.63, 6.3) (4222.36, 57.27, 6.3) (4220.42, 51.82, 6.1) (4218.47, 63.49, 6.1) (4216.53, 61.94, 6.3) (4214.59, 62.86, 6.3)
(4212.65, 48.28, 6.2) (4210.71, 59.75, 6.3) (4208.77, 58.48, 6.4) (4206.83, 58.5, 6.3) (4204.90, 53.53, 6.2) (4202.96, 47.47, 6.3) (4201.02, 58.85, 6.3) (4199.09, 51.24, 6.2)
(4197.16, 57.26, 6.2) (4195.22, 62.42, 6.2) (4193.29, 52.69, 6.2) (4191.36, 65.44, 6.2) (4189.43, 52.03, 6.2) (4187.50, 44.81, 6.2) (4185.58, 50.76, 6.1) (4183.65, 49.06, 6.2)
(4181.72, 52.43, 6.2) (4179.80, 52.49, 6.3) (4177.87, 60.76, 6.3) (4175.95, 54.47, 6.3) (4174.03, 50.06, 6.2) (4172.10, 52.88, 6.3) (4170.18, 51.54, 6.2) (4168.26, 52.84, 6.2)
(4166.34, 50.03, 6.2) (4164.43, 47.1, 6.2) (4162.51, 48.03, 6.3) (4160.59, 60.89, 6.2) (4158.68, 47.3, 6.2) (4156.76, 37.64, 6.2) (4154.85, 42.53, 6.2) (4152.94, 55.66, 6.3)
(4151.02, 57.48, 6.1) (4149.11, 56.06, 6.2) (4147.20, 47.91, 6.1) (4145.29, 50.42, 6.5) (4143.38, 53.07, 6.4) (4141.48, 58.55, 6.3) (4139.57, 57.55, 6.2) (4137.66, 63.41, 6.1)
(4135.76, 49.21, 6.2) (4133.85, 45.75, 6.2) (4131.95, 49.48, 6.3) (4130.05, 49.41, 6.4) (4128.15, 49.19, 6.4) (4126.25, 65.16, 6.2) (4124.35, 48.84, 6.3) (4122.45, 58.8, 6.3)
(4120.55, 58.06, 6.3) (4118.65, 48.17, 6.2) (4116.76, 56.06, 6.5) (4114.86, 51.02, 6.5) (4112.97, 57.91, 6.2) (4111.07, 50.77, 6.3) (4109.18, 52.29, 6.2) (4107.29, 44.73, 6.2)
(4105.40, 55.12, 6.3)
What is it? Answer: 53.07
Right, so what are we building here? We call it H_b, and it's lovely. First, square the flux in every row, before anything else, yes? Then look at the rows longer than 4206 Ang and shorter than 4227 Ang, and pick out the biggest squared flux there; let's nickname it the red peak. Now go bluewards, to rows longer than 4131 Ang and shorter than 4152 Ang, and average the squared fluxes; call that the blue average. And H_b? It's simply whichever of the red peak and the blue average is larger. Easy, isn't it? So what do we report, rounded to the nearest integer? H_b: 4031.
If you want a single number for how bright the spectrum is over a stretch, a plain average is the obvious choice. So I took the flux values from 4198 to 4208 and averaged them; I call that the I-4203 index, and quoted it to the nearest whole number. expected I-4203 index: 54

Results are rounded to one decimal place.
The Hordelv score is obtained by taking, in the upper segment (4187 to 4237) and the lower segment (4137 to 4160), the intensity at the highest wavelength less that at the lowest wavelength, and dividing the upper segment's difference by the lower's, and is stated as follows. -1.0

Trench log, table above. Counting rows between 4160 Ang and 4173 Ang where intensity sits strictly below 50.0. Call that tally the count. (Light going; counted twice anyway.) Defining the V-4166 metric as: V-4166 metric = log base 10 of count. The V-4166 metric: 0.30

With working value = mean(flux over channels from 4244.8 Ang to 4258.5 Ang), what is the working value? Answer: 56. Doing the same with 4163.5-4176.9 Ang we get 51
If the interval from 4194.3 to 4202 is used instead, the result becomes 57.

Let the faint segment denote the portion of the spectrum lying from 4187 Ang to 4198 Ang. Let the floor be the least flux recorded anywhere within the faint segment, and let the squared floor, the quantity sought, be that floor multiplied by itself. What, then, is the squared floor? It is 2008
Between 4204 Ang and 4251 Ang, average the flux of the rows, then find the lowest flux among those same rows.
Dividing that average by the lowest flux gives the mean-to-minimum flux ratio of 1.19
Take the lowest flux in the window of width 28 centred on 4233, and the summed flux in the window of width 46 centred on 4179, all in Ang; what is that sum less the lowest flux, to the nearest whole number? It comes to 1214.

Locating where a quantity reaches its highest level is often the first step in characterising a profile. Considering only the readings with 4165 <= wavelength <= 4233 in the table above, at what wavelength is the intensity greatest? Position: 4191.36 Ang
